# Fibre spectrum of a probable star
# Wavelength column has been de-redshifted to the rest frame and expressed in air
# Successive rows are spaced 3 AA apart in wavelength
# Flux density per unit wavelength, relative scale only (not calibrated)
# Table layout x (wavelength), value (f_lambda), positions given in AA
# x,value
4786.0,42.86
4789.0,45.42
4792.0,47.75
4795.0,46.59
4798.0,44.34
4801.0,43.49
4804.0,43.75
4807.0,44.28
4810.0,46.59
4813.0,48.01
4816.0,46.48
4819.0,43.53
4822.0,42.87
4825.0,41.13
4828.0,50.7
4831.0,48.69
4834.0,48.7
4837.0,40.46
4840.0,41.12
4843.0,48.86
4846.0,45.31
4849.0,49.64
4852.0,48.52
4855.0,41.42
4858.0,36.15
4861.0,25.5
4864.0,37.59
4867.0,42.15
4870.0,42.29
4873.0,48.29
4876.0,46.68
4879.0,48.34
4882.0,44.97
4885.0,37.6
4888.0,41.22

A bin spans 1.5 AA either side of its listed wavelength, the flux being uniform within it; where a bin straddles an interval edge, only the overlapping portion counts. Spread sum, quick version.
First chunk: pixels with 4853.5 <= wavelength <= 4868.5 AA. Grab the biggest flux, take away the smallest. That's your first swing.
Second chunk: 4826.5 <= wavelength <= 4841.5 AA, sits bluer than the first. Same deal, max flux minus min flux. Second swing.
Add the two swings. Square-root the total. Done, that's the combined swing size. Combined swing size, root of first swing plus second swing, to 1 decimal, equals 5.2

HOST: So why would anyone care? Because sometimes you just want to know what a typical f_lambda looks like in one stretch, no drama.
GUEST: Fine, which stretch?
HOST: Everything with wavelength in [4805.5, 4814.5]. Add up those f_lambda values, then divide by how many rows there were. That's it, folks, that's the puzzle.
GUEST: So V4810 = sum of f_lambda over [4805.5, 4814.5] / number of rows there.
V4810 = 46.3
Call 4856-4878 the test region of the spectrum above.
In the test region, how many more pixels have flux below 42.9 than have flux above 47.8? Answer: 4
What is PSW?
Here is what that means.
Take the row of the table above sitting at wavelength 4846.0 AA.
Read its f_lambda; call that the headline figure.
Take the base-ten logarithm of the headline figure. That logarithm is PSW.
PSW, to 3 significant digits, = 1.66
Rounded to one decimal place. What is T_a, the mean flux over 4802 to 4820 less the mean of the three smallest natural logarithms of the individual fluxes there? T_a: 41.7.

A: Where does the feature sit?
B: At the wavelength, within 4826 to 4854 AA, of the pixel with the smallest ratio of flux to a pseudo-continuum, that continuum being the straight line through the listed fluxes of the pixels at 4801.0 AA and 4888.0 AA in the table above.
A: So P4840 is 4837.0 AA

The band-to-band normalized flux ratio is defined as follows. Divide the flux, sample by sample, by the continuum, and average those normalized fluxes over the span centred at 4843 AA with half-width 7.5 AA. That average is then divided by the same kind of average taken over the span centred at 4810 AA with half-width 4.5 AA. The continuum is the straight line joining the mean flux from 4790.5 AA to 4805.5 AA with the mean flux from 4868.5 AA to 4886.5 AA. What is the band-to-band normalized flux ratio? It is 0.98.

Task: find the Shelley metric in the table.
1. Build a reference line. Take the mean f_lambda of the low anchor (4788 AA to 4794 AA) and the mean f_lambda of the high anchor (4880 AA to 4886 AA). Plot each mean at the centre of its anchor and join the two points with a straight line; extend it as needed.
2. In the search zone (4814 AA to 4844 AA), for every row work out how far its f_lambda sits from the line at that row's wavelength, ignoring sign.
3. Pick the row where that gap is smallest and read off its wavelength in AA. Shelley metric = 4816.0 AA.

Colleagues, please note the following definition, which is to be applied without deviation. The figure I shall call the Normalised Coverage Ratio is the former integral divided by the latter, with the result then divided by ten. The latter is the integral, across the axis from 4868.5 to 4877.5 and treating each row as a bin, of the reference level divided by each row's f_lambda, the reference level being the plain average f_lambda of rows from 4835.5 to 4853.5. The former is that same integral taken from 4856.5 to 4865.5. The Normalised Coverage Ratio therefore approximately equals 0.142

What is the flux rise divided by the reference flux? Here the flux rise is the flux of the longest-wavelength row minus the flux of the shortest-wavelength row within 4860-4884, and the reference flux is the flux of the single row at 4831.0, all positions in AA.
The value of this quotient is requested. 0.4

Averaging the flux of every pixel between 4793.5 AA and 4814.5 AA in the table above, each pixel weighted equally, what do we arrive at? 45.3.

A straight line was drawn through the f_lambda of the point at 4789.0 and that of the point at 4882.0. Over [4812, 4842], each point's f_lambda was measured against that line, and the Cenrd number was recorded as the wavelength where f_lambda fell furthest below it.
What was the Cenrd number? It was 4837.0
